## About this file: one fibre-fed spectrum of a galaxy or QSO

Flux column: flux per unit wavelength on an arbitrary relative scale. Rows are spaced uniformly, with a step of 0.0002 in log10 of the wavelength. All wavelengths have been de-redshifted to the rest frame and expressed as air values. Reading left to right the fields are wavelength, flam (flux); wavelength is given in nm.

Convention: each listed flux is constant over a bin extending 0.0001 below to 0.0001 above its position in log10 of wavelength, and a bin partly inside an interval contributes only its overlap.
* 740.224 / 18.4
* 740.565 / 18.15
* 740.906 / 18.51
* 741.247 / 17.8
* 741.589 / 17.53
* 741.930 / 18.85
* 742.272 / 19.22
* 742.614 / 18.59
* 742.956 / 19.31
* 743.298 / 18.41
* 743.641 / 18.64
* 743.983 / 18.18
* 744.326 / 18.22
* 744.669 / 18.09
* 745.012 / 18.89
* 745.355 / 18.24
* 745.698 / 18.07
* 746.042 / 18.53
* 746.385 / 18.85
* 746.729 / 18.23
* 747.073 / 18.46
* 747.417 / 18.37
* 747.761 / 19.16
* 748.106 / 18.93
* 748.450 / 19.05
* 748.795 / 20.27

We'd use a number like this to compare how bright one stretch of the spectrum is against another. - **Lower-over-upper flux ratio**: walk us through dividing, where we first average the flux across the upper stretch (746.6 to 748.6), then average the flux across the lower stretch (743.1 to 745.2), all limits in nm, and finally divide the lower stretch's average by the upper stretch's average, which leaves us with 0.98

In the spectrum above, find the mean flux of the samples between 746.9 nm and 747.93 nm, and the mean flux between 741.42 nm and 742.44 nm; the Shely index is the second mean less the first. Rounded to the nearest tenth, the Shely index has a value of -0.1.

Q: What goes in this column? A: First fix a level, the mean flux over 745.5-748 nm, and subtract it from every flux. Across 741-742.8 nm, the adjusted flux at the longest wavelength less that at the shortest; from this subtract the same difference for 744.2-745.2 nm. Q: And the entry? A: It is 0.1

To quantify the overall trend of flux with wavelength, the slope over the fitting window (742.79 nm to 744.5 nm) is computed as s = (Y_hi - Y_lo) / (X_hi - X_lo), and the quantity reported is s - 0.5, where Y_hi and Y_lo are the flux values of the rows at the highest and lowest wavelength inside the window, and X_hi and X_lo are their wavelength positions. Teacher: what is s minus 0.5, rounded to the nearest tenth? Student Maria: -1.3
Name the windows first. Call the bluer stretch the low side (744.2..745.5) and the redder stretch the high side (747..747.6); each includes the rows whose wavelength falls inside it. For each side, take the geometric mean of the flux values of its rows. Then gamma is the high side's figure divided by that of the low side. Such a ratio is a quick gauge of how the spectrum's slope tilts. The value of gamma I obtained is 1.003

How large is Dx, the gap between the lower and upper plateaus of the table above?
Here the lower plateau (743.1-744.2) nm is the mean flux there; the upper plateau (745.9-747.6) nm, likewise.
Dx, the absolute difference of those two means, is 0.08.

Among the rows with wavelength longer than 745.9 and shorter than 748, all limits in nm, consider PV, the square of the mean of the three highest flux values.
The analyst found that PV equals 355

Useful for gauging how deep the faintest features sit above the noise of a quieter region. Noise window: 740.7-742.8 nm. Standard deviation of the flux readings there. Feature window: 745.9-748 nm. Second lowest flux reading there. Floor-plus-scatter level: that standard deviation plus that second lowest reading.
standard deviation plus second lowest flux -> 19.0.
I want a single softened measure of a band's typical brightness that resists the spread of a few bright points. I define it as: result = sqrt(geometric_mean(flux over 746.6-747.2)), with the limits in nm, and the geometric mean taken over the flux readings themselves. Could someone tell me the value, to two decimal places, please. 4.28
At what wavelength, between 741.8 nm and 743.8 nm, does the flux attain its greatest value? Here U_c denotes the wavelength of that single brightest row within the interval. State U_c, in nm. 742.956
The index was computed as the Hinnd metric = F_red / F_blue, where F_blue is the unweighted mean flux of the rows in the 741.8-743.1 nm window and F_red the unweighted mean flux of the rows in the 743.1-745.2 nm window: 0.97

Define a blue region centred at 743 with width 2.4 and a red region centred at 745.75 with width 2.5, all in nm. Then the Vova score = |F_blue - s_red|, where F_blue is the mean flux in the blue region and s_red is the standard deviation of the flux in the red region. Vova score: 18.4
